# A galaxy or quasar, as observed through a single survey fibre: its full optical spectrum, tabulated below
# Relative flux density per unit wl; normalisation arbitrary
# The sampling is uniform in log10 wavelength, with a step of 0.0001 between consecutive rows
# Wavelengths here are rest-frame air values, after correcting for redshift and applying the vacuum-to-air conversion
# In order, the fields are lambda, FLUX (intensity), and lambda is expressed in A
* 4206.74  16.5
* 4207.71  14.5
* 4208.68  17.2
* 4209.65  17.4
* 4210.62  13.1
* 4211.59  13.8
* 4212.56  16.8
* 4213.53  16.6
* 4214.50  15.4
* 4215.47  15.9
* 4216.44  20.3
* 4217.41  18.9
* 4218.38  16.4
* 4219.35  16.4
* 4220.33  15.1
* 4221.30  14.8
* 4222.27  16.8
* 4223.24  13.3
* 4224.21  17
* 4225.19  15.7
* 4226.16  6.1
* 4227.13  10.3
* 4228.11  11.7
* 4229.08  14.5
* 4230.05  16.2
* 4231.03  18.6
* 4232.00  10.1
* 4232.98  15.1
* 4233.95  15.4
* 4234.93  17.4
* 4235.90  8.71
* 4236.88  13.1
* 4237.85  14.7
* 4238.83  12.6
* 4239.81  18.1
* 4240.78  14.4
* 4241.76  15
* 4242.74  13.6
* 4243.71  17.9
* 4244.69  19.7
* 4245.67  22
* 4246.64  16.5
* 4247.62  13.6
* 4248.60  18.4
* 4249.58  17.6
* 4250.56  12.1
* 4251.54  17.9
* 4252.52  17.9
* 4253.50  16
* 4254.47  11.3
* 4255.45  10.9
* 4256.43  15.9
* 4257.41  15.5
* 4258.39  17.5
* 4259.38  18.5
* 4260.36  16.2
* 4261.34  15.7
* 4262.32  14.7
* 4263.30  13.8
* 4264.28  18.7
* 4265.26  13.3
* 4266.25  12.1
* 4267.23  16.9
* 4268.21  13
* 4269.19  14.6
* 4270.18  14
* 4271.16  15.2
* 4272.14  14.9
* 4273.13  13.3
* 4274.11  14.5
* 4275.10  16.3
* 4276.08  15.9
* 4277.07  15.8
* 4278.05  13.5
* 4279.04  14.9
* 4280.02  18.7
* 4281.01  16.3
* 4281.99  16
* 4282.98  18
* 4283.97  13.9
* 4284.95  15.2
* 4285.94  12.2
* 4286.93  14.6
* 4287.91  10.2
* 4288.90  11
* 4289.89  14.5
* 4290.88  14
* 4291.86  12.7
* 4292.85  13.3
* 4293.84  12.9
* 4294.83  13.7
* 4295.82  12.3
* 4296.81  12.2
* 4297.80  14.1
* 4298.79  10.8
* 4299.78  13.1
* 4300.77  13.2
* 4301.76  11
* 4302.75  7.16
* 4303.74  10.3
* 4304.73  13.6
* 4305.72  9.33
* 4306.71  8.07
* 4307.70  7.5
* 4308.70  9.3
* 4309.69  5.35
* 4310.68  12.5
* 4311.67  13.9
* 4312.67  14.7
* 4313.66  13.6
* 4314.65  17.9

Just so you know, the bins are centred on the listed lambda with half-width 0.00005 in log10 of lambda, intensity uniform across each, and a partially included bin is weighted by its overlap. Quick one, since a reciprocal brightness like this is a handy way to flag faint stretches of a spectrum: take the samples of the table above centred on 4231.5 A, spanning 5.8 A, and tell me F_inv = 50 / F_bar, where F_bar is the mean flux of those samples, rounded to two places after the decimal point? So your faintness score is 3.34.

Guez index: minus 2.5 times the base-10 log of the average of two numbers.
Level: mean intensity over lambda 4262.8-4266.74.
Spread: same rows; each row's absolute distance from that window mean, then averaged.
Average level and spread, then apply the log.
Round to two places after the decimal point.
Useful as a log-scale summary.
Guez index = -2.30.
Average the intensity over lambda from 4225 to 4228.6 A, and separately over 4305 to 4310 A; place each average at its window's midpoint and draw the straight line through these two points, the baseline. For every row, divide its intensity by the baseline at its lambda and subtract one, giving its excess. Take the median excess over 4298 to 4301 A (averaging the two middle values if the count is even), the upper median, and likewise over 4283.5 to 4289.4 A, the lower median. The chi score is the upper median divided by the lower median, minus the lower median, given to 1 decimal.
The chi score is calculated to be 0.7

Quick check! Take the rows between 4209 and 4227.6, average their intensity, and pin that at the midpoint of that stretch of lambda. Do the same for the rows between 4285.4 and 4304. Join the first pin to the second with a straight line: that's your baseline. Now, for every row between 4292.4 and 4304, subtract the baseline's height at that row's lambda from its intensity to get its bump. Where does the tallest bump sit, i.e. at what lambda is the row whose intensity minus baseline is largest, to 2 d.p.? 4297.80 A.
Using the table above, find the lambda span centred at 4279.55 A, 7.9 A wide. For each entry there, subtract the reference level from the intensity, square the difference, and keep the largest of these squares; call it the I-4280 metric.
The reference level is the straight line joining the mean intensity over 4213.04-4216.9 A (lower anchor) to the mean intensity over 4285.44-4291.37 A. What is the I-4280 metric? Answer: 30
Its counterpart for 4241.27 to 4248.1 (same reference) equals 46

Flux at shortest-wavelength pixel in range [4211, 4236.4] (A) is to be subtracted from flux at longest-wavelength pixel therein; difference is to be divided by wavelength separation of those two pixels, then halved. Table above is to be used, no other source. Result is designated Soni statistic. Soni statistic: -0.10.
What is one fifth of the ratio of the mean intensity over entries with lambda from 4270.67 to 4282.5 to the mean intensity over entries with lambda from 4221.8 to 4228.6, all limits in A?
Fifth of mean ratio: 0.24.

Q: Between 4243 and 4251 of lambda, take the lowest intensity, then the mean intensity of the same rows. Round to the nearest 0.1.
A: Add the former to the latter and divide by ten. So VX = 2.9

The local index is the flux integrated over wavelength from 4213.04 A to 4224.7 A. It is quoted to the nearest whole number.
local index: 191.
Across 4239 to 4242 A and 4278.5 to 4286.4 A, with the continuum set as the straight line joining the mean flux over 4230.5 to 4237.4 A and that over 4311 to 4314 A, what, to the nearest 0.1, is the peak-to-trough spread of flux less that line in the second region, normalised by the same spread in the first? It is 1.8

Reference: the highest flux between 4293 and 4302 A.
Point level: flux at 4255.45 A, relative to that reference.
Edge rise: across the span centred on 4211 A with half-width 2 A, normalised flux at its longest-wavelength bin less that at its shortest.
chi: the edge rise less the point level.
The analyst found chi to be -0.82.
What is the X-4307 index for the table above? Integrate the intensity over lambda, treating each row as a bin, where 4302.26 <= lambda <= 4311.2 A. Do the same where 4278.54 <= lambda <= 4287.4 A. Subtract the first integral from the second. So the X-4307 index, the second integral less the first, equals 55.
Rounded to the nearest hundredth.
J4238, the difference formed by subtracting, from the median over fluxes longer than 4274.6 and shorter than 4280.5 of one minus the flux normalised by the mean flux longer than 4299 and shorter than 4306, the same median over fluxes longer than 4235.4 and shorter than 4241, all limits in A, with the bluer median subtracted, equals -0.19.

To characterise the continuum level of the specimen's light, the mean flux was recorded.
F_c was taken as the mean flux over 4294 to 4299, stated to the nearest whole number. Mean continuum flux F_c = 13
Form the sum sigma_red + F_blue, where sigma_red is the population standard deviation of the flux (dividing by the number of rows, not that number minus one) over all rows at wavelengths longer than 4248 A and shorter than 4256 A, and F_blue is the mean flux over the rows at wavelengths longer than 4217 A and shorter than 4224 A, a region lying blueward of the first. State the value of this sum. 19.0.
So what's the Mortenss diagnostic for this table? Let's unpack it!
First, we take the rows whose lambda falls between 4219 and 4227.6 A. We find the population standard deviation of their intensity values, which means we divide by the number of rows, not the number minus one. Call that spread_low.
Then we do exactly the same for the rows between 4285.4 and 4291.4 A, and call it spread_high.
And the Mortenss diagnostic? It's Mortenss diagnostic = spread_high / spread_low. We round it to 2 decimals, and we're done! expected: 0.51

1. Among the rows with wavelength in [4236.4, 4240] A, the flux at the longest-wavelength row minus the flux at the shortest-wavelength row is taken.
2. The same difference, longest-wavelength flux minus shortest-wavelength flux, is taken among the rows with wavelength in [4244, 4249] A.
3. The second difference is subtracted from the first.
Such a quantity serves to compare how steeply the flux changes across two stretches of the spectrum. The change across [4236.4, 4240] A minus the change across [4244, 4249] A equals 6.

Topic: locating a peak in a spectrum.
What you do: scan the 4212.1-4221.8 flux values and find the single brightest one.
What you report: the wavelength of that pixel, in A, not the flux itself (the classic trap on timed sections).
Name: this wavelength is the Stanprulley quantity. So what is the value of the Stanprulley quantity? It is 4216.44 A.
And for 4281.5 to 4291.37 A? 4282.98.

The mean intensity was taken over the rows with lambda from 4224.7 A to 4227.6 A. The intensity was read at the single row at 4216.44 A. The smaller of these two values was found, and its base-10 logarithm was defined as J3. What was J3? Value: 1.03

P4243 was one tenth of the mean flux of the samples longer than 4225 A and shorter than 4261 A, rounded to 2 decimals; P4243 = 1.50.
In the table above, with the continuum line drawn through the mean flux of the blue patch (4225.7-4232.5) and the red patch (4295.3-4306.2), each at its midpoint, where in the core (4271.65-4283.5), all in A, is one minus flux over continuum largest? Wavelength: 4273.13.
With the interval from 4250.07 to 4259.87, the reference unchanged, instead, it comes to 4255.45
